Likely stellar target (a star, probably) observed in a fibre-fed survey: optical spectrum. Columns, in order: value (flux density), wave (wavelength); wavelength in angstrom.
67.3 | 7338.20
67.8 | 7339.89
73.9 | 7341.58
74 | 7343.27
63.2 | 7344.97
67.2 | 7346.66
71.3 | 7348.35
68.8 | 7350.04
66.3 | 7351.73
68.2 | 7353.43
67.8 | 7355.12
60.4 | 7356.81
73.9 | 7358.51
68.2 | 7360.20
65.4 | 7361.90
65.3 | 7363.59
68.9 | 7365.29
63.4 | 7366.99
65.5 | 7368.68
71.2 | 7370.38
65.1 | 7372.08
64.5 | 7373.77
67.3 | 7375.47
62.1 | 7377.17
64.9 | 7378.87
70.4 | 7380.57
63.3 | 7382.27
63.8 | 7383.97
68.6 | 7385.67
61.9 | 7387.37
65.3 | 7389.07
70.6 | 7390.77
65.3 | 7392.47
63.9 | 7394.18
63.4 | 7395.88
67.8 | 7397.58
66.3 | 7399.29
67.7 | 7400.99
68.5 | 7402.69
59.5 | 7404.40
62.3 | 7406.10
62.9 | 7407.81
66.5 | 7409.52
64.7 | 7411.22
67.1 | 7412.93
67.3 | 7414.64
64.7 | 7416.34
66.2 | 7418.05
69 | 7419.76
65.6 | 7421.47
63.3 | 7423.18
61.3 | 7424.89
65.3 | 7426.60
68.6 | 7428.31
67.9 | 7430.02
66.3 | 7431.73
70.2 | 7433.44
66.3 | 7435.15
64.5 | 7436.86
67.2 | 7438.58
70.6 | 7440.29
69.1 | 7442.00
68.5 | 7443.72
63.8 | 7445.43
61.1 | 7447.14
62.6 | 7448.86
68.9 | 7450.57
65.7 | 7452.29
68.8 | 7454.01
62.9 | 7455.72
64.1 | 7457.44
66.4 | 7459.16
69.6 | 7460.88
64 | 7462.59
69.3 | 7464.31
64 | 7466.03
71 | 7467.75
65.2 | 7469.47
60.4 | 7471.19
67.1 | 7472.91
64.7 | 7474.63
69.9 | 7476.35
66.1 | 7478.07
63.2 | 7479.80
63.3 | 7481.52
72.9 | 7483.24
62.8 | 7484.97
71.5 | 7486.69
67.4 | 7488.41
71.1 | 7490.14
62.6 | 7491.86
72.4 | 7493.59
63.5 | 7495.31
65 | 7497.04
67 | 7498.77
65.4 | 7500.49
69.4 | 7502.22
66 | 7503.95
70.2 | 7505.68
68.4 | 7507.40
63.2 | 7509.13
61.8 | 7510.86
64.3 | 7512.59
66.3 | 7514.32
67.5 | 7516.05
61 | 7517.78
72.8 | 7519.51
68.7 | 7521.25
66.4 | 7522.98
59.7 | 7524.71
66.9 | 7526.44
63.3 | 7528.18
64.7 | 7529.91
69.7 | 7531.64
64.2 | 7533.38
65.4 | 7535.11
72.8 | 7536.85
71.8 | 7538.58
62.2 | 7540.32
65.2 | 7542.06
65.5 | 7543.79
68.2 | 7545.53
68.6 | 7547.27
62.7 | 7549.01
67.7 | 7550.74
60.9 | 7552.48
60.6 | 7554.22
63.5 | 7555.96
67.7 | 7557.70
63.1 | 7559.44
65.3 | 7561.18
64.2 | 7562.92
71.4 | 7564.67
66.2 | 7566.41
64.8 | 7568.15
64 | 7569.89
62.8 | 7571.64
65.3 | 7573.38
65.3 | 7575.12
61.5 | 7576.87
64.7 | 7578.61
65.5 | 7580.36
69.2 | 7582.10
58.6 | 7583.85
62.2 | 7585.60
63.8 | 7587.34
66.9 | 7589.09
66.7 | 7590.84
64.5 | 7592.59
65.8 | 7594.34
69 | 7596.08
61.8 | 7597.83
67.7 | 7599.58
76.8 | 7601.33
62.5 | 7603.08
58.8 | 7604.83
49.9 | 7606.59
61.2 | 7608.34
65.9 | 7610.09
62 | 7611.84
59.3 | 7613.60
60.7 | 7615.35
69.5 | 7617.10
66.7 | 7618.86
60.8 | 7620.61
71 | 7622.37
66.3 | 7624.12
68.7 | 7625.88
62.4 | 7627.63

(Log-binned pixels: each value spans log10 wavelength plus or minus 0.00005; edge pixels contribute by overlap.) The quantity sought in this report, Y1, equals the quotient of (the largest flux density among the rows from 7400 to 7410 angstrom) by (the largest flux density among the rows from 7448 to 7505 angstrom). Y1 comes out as 0.94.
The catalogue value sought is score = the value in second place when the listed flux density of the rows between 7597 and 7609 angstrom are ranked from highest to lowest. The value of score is 67.7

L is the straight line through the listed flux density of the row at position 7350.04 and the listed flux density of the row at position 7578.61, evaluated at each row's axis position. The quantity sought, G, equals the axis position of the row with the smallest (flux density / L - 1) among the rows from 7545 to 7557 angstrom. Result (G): 7554.22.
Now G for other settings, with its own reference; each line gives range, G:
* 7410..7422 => 7411.22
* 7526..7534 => 7528.18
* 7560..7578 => 7576.87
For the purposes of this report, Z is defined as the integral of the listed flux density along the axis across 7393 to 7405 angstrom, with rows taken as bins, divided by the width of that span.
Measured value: 65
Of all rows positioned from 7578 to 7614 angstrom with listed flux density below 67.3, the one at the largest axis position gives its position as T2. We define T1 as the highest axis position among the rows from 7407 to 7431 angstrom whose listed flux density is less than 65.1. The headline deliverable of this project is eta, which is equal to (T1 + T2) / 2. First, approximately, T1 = 7424.89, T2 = 7613.60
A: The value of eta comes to 7519.2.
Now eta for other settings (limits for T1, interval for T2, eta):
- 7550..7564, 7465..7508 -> 7533.4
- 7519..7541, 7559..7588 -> 7563.8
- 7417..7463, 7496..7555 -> 7508.4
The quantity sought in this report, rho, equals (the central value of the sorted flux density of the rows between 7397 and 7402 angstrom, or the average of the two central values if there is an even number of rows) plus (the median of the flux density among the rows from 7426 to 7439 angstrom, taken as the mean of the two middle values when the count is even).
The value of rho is 134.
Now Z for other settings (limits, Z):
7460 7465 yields 68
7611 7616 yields 61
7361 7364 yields 65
